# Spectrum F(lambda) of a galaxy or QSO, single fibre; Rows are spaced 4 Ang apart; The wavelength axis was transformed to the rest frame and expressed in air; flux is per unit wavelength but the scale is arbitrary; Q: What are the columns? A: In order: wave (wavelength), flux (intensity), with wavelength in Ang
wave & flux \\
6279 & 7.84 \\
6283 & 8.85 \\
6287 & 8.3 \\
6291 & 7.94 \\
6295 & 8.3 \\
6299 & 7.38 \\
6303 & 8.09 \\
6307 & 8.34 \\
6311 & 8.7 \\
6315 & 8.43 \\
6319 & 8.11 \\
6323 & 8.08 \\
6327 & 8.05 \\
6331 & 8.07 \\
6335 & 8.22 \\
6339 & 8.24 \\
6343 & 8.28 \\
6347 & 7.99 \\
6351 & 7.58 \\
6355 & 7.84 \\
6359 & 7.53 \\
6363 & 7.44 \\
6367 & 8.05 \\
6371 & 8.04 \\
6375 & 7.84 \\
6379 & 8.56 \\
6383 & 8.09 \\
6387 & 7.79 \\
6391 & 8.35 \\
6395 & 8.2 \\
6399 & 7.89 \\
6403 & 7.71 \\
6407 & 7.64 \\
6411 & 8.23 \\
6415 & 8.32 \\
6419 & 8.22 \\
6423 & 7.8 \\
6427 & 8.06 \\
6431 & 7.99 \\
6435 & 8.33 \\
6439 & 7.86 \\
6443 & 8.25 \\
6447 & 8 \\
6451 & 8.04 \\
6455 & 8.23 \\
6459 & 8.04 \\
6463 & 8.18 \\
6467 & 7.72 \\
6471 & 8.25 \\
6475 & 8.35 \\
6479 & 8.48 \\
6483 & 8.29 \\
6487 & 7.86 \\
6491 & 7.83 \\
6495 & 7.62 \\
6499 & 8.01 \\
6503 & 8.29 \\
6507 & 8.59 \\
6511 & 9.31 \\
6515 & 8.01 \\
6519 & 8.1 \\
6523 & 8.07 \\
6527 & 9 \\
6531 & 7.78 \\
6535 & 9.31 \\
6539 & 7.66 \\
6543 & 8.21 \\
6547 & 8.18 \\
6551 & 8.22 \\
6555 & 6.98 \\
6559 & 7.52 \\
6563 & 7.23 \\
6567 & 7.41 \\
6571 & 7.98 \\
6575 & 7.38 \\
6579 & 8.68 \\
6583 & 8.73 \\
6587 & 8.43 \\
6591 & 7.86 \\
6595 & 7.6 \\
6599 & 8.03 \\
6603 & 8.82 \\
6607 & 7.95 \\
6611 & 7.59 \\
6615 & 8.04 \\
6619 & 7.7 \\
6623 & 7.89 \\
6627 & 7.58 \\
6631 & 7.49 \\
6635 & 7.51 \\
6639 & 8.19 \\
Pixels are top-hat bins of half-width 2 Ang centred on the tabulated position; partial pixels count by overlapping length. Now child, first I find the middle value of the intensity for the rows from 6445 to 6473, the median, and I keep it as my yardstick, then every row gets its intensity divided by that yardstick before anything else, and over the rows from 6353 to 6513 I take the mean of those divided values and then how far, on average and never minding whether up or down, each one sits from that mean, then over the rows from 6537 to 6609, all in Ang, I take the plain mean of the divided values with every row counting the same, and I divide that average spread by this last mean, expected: 0.032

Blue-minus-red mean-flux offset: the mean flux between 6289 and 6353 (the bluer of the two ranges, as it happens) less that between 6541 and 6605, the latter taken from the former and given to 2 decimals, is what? 0.16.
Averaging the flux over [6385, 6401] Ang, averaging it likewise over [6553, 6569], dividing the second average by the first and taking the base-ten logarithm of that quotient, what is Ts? -0.044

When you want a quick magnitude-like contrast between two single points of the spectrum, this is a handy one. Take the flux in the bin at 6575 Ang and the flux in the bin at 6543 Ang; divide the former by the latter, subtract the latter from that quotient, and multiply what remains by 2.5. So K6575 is -18.3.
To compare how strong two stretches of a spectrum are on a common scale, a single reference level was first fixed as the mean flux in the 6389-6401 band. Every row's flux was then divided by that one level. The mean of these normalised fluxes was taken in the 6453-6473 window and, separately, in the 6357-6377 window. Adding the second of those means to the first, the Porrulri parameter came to 1.95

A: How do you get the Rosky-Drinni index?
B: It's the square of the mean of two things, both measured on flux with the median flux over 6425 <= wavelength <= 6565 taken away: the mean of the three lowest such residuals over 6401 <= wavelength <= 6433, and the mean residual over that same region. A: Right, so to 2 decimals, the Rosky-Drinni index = 0.05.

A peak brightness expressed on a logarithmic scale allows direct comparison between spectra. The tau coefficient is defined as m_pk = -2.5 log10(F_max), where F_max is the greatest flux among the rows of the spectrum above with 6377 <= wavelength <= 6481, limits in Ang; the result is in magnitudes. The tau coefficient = -2.33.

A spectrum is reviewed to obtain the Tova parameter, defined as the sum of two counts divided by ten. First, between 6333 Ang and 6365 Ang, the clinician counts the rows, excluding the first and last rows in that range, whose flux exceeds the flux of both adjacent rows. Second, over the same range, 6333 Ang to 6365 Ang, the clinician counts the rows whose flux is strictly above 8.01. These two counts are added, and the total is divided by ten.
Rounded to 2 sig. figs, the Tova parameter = 0.50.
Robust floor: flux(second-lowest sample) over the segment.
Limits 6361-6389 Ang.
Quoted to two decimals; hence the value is 7.79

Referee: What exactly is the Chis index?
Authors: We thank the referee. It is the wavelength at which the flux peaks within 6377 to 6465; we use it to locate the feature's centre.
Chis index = 6379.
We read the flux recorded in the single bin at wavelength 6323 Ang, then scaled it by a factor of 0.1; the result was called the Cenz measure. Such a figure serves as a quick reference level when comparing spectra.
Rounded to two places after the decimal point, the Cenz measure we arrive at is 0.81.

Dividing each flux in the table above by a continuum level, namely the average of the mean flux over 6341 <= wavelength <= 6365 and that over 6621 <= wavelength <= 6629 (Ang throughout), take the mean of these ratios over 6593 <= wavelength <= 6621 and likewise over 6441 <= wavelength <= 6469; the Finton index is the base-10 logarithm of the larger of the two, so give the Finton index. 0.0170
